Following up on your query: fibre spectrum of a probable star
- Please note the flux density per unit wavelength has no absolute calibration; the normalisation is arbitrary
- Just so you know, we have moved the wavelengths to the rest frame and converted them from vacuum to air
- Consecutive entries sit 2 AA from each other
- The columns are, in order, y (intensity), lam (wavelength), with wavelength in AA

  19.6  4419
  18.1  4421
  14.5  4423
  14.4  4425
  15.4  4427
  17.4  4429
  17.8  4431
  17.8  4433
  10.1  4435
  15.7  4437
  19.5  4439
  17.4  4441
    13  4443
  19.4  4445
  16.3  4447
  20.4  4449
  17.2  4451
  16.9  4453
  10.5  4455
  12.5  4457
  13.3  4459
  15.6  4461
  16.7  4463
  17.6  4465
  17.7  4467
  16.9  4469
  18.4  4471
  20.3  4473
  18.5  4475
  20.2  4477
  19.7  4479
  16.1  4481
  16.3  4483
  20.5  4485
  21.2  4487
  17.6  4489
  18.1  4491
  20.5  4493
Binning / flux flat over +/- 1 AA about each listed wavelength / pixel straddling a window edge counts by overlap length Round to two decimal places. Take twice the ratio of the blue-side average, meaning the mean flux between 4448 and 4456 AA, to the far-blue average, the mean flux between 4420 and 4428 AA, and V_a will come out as 2.08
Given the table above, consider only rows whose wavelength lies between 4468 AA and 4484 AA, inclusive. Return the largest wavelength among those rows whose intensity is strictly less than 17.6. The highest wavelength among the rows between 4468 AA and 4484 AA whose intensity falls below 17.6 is 4483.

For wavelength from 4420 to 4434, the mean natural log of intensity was 2.80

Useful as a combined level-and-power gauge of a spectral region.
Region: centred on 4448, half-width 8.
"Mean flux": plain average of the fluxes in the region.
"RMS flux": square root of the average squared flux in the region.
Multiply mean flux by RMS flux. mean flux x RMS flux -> 273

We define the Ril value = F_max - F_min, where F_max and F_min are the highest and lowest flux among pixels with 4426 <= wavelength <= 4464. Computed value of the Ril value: 10.3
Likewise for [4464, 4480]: 3.4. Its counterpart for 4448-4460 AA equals 9.9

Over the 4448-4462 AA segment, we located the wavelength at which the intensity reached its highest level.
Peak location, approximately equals 4449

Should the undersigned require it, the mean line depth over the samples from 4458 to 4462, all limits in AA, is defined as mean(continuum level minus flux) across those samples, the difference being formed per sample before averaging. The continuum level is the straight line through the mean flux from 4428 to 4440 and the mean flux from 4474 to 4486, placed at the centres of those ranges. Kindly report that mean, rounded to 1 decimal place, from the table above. 3.2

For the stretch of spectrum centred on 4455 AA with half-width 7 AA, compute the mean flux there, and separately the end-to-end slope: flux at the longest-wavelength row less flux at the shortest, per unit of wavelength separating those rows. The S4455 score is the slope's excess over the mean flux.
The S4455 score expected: -15.6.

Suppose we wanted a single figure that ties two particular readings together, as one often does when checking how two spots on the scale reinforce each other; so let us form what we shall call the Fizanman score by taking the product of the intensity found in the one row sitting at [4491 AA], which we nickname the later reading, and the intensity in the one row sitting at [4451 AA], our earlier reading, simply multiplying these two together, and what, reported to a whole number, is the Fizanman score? 311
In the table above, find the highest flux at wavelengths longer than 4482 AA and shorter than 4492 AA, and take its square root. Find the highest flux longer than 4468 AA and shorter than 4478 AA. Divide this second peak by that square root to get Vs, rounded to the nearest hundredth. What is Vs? 4.41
